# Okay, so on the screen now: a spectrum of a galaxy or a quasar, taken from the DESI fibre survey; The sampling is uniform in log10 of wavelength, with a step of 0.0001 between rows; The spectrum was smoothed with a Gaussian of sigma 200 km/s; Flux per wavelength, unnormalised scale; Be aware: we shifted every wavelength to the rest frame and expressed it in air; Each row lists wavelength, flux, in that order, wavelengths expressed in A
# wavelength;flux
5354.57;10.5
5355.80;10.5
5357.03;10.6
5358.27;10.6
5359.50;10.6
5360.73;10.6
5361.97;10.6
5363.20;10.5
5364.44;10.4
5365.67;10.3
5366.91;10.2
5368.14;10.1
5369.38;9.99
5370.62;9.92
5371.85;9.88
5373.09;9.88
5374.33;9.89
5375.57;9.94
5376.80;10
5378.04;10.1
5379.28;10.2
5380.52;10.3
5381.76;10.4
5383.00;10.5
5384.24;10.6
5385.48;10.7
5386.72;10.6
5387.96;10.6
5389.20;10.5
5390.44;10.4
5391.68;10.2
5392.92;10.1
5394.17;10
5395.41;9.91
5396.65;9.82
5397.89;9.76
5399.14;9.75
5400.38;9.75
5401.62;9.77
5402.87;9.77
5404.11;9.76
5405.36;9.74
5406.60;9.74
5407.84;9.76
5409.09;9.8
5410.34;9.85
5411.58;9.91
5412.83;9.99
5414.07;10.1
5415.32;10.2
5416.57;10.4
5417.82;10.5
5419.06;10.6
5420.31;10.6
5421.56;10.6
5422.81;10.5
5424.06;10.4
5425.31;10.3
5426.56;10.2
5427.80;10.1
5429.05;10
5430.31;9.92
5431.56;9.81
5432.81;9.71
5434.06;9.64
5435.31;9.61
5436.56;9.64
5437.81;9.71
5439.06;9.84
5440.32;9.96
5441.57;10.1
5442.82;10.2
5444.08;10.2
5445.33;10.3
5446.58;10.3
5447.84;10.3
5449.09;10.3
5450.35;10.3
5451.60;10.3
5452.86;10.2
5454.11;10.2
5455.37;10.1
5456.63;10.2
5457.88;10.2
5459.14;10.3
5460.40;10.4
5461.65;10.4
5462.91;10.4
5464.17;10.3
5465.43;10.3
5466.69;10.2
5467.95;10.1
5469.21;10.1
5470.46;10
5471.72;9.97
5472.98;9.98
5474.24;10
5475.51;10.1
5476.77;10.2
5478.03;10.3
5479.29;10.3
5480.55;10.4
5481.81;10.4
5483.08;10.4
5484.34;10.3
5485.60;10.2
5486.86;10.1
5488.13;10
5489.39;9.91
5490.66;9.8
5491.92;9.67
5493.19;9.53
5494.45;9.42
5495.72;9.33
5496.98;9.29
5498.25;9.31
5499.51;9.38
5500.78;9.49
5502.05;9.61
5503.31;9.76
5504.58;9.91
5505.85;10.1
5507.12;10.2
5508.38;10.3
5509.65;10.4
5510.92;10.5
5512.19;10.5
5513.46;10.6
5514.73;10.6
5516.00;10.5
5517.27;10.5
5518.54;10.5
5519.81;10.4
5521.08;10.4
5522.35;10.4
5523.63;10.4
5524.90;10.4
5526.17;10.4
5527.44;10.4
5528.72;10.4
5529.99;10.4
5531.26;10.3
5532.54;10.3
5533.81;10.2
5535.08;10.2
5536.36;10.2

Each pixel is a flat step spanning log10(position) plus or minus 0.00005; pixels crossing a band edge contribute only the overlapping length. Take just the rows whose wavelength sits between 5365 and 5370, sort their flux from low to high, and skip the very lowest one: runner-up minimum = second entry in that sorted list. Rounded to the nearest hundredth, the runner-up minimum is 10.10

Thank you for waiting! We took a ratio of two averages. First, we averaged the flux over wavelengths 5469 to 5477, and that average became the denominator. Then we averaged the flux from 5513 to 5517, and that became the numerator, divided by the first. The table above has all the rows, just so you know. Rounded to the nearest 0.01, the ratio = 1.05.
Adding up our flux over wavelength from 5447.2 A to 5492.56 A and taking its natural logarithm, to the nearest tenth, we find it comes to 6.1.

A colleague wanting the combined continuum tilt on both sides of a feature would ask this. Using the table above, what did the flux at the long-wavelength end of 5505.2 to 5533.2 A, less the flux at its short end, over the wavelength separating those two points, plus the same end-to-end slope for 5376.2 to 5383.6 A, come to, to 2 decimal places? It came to 0.09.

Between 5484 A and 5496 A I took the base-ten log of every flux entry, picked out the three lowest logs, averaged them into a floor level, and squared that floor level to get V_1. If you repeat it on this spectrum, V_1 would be 0.95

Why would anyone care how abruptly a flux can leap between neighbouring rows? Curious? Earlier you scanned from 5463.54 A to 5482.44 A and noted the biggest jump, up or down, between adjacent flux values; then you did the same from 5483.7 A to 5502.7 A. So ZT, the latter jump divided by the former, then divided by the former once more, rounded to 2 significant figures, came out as 14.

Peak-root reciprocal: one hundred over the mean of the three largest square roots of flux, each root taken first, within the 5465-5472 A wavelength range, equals 31.3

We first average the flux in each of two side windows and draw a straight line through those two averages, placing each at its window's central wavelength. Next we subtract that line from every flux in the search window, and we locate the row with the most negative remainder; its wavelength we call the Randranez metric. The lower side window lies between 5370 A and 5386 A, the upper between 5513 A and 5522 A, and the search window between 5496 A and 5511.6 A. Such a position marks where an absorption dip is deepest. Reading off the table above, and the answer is 5496.98 A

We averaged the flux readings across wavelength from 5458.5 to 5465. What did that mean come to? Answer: 10.4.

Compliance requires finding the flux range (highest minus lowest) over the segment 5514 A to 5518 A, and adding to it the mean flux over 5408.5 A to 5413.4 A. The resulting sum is 10.0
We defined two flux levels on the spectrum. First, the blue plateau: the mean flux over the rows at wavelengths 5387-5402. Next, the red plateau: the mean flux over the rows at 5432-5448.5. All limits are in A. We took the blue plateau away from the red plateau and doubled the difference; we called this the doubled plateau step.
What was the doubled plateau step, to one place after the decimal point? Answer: -0.2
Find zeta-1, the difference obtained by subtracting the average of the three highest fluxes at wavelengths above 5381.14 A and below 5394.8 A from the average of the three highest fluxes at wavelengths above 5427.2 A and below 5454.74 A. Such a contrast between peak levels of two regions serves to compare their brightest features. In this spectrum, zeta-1 -0.33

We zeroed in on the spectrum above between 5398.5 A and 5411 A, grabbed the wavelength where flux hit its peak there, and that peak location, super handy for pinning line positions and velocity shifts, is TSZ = 5410.34 A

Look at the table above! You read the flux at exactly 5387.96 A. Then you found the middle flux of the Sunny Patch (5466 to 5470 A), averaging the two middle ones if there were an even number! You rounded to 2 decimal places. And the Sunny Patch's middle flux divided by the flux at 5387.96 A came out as 0.95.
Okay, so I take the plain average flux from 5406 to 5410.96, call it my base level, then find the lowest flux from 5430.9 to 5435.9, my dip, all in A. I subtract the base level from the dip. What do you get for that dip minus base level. -0.18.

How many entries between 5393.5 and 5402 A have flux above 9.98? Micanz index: 1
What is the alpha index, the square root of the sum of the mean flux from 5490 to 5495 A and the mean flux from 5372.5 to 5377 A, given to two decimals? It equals 4.42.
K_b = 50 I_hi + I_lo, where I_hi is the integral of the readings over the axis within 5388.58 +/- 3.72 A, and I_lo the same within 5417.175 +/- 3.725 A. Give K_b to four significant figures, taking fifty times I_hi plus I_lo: 3986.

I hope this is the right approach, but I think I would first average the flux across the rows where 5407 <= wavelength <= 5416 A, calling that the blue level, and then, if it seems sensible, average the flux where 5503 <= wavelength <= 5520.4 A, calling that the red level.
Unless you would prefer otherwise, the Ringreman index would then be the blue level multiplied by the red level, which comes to 103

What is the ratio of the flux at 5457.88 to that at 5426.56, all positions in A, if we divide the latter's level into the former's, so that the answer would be 1.000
